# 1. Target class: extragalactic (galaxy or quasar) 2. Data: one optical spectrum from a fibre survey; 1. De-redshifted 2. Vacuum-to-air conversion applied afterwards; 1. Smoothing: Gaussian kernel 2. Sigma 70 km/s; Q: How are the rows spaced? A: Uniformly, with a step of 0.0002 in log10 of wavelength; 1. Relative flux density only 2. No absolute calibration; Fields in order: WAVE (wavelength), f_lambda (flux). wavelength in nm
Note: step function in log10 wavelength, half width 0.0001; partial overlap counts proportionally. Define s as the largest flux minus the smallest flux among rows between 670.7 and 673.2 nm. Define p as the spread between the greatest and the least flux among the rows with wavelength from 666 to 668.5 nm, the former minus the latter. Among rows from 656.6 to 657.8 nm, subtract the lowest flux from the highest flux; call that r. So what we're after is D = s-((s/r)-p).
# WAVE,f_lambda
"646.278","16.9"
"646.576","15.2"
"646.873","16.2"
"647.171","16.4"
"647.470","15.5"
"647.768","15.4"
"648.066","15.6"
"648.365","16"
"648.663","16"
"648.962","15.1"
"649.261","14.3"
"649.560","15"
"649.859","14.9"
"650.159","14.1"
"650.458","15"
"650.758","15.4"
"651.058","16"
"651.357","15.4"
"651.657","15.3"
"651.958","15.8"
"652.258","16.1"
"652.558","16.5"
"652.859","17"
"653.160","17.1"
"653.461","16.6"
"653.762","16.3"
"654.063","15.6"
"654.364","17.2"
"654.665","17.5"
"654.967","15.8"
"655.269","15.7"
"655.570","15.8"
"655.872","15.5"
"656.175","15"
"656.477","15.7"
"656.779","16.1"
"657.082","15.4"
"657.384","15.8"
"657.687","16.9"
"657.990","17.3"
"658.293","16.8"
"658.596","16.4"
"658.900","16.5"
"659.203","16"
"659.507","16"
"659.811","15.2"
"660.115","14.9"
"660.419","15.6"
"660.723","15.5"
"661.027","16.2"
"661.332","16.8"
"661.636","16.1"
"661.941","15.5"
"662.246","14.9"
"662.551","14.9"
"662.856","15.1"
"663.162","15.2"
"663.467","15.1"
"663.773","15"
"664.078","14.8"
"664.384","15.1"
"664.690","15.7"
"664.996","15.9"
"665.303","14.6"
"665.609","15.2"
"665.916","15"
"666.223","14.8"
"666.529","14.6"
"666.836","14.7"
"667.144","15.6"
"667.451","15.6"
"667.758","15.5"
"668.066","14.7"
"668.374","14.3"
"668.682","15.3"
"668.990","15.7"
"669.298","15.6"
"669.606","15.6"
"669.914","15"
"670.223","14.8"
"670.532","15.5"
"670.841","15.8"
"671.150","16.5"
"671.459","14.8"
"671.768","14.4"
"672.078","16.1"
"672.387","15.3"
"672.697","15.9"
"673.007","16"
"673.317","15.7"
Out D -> 2.0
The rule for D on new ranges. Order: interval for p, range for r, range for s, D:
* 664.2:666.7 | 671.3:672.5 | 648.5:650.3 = 2.1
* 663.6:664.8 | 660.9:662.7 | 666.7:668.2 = 1.3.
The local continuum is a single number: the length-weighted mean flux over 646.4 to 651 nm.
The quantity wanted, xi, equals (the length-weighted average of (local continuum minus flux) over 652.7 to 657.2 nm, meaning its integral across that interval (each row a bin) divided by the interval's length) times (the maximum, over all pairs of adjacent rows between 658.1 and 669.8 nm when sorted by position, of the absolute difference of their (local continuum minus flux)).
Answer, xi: -1.0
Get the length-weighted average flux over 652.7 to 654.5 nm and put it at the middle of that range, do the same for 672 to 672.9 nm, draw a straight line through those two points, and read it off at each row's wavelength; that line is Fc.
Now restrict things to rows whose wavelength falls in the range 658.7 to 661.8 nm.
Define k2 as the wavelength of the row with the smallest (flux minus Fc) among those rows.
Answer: 660.115 nm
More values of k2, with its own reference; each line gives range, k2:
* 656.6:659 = 657.082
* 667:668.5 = 668.374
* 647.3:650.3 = 650.159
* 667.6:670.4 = 668.374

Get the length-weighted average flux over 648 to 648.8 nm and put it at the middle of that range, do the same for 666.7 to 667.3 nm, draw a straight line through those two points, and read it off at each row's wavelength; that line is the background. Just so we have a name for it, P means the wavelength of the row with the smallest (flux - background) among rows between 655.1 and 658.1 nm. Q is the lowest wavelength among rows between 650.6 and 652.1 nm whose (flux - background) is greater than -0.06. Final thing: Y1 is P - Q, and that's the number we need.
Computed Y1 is 5.12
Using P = 656.175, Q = 651.058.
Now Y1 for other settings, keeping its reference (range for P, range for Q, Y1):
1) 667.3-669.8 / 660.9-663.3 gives 7.35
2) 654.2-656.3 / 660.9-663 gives -4.85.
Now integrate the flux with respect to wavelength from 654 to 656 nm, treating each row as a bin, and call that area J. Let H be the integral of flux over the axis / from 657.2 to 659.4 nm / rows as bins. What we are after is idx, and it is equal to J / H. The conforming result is 0.89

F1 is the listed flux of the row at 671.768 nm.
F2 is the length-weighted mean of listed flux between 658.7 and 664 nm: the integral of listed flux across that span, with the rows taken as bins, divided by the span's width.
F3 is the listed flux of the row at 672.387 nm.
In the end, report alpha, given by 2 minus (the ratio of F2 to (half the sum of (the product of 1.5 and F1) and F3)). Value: 1.16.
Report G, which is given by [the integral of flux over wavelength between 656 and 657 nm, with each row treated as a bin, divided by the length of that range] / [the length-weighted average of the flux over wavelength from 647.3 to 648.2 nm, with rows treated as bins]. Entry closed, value 1.00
